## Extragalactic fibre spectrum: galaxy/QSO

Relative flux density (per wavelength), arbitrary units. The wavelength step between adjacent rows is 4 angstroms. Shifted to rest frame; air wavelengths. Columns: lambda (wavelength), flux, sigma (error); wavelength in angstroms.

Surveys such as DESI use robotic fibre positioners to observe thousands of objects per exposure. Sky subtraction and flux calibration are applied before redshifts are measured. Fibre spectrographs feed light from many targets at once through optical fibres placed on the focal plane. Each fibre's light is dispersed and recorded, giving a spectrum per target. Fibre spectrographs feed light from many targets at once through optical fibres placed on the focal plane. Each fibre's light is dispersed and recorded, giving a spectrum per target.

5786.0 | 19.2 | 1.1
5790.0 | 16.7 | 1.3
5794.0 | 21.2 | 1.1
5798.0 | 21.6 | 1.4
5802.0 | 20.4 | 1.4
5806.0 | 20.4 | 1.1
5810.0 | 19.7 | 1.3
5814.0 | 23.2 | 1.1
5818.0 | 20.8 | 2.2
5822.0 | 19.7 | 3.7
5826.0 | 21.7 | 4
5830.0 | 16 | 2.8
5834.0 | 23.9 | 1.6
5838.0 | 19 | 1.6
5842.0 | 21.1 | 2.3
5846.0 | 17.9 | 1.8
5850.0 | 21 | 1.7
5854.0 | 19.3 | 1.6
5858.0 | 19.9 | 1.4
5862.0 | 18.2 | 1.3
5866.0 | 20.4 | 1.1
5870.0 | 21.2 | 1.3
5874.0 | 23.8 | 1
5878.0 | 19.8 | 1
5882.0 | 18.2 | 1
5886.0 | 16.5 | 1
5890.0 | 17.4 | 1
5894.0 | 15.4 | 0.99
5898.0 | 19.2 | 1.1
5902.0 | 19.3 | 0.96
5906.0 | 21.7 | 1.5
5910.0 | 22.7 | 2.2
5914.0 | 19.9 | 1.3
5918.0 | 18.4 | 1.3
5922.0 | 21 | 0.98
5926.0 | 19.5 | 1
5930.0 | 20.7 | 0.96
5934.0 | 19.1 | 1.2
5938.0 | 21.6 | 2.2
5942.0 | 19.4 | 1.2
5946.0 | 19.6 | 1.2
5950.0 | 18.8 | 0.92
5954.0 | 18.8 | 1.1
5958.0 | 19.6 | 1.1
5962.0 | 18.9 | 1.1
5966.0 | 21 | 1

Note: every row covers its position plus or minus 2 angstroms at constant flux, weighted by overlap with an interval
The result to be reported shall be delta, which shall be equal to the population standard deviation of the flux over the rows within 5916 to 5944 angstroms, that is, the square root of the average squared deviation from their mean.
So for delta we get 1.1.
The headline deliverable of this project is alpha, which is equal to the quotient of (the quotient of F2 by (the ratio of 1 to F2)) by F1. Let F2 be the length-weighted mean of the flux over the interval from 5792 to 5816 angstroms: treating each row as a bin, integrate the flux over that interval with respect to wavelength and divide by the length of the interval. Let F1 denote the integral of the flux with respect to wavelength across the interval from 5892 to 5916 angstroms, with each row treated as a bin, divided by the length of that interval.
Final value 22.6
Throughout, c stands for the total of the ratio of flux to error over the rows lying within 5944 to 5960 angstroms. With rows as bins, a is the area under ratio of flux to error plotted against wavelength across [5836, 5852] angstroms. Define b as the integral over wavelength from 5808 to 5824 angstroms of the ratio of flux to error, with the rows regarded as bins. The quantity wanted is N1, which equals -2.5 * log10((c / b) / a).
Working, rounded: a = 173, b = 204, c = 72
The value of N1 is 6.73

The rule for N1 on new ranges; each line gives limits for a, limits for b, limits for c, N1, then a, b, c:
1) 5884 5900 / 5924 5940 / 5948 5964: 7.48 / 268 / 267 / 73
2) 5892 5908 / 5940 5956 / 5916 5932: 7.49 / 270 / 280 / 77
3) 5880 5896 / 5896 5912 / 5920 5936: 7.34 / 271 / 249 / 78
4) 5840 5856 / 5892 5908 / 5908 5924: 7.21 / 174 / 270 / 61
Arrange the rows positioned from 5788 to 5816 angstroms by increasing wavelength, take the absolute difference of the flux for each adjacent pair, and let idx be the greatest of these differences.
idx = 4.50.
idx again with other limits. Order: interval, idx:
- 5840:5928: 4.00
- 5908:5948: 2.80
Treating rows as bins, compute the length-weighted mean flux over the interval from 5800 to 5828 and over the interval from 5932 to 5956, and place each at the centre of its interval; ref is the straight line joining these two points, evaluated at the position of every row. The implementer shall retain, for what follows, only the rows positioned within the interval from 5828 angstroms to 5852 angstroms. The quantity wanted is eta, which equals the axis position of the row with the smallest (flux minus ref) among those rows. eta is 5830.0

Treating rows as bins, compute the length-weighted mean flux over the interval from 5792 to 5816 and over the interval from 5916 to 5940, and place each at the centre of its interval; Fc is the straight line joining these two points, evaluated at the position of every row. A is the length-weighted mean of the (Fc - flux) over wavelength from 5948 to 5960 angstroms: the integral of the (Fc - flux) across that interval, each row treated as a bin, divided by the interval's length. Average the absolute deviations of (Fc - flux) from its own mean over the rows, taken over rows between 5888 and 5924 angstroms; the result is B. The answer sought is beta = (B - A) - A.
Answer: 0.2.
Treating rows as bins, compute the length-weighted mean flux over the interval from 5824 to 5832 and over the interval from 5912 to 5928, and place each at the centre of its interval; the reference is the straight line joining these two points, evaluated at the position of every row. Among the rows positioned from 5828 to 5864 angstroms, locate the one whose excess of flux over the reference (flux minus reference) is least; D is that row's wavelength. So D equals 5830.0 angstroms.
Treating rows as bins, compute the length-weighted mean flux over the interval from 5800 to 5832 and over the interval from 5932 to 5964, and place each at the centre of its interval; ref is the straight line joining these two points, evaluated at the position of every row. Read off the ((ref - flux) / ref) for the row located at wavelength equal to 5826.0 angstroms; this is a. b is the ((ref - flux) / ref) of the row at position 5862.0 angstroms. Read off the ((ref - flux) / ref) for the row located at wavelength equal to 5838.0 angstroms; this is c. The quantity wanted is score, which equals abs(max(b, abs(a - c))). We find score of 0.13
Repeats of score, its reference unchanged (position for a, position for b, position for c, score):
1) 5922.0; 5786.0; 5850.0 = 0.06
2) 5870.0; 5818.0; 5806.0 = 0.06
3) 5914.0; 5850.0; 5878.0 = 0.02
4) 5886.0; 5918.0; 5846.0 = 0.06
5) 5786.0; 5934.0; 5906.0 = 0.16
